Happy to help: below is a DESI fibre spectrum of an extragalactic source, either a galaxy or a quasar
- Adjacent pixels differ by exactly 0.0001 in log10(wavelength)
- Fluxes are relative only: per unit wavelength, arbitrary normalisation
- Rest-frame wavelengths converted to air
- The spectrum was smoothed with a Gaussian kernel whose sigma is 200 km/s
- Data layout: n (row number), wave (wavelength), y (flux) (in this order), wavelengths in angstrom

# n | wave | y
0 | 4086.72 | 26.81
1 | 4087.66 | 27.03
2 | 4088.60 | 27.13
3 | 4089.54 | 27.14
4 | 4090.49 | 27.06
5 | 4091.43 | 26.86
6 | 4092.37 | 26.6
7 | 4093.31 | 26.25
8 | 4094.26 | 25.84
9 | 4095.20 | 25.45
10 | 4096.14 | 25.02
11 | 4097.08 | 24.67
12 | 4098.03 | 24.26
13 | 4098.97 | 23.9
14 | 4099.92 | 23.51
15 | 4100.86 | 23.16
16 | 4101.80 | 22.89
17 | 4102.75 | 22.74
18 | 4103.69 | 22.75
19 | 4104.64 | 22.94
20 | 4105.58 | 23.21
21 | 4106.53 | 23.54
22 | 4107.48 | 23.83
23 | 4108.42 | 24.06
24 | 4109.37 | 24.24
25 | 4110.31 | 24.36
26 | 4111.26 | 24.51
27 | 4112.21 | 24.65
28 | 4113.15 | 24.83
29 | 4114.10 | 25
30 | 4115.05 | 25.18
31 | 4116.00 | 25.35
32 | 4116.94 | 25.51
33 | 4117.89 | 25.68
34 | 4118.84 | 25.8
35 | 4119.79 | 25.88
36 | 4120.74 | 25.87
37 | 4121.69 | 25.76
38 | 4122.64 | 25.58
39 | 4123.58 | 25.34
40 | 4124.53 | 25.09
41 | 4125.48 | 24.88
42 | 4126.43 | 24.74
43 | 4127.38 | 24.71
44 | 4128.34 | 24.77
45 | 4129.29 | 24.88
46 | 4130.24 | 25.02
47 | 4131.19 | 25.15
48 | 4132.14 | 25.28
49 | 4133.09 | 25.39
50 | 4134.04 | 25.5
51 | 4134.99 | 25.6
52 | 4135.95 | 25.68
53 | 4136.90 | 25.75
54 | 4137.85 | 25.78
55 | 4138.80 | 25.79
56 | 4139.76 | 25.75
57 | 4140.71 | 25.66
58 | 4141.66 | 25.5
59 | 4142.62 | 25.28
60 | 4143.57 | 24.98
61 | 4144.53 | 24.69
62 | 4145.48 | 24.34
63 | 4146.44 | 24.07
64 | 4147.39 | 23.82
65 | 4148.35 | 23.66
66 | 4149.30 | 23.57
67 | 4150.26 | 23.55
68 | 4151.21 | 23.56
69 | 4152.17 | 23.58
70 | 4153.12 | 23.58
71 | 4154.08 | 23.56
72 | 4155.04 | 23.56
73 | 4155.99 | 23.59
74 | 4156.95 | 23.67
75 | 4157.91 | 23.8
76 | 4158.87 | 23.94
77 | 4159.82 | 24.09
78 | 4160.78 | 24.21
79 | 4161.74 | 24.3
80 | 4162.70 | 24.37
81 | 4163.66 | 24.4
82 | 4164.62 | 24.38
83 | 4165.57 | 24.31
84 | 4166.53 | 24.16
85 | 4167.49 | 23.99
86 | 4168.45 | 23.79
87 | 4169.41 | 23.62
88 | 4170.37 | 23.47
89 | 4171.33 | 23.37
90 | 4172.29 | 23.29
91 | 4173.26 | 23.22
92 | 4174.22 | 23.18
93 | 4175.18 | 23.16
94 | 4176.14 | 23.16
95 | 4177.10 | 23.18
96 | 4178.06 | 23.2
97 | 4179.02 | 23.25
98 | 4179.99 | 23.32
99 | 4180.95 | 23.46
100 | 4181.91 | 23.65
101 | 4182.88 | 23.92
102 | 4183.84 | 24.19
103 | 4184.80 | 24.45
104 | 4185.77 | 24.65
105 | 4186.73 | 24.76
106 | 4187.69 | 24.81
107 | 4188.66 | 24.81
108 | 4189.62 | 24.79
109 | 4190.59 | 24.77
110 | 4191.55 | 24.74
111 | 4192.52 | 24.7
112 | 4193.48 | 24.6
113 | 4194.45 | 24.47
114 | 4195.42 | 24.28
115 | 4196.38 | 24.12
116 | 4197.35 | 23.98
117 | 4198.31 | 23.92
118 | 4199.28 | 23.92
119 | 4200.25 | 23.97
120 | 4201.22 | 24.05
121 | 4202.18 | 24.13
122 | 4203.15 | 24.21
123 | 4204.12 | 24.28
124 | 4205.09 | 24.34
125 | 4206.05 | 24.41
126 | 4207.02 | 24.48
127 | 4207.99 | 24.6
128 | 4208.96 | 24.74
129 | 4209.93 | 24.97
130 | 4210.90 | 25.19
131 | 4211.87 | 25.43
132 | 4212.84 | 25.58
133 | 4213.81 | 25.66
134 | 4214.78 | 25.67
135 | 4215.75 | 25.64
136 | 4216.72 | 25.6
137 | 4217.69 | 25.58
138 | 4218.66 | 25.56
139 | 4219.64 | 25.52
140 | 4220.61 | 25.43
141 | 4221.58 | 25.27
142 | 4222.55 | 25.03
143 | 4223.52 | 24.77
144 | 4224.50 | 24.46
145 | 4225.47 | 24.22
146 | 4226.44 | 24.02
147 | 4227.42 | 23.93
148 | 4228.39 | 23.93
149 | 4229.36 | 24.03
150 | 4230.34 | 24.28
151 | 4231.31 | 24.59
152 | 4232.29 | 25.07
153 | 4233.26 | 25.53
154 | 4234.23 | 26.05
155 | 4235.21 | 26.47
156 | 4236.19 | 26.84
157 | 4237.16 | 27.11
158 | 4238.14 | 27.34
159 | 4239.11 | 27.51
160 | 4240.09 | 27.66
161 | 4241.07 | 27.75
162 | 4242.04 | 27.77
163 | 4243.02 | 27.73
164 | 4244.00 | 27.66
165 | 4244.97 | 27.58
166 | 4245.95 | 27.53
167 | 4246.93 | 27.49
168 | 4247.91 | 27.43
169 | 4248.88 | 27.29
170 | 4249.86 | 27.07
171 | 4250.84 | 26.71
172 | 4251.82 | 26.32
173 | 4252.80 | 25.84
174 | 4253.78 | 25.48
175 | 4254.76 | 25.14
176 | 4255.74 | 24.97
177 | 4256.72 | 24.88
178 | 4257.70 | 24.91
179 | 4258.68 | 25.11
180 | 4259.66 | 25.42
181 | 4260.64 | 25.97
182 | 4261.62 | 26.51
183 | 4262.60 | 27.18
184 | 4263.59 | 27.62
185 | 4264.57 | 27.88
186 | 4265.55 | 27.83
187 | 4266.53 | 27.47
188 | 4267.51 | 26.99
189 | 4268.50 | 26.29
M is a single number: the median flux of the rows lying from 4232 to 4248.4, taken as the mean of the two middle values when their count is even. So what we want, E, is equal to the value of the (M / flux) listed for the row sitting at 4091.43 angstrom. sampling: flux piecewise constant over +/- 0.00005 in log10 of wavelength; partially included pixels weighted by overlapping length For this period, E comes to 1.02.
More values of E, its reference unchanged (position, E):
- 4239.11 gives 1.00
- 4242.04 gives 0.99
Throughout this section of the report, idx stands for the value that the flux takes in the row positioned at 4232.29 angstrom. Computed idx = 25.07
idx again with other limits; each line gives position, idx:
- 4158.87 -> 23.94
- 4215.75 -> 25.64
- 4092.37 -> 26.6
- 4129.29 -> 24.88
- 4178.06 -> 23.2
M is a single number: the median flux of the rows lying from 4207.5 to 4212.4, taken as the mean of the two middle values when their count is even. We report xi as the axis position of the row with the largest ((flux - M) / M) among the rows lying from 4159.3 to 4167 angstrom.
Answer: 4163.66 angstrom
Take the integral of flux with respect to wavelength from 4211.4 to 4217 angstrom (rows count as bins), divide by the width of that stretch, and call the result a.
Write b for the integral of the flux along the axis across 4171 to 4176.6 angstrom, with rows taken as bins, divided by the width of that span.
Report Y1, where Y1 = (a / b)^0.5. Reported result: 1.05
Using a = 25.6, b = 23.2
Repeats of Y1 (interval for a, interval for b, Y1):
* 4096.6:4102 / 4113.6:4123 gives 0.97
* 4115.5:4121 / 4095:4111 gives 1.04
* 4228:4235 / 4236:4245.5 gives 0.95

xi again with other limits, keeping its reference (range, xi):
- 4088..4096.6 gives 4089.54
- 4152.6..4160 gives 4159.82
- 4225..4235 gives 4234.23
